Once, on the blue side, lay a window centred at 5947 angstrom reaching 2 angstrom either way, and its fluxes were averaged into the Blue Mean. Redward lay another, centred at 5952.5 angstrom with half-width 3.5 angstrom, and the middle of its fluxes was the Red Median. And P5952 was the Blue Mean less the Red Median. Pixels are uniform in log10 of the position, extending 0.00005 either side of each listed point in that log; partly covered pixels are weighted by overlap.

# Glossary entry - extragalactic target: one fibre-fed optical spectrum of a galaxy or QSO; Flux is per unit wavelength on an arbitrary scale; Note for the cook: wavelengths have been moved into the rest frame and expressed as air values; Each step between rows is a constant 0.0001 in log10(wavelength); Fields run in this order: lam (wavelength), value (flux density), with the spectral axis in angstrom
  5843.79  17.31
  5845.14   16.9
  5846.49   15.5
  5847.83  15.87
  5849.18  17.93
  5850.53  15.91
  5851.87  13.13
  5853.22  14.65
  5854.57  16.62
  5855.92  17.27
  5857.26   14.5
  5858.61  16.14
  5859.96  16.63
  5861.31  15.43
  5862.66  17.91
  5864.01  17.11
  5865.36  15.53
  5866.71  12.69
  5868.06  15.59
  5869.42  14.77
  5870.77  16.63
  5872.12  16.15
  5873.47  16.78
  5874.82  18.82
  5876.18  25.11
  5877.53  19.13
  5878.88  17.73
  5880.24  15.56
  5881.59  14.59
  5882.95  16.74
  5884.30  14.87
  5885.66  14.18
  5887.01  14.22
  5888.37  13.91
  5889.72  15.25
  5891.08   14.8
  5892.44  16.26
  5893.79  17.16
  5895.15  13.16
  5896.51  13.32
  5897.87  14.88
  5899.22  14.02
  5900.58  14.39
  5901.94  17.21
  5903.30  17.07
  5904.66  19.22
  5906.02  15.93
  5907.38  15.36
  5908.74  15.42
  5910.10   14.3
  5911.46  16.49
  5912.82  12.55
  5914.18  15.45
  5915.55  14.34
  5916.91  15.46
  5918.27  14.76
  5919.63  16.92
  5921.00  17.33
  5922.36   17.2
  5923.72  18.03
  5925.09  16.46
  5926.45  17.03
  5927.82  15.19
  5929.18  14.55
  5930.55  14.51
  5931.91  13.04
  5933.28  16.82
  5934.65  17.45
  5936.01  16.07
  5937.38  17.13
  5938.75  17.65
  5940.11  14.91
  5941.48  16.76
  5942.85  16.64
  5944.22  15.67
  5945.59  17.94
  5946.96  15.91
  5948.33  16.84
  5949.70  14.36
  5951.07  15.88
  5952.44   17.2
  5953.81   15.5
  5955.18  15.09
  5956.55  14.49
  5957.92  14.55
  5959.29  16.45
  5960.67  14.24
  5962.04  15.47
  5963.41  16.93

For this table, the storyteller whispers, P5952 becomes 1.4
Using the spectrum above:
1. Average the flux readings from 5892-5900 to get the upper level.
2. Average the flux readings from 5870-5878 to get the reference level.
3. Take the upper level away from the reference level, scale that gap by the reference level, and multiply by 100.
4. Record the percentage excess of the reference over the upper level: 21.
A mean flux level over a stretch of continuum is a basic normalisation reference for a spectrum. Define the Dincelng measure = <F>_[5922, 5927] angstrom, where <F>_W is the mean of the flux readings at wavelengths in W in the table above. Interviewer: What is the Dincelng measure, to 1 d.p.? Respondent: 17.2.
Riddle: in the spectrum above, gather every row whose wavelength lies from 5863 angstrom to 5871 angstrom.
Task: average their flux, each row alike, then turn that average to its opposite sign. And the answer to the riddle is -15.4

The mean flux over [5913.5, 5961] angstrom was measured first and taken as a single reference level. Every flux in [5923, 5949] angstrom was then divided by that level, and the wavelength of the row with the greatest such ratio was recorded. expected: 5923.72 angstrom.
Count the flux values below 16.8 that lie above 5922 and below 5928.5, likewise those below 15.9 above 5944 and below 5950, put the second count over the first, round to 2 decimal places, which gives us 1.00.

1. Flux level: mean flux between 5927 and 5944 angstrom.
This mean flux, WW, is 15.9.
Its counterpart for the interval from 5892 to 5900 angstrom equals 14.8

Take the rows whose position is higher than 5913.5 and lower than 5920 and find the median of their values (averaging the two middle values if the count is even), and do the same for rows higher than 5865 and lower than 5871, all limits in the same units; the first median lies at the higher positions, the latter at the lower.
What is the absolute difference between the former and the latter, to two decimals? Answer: 0.08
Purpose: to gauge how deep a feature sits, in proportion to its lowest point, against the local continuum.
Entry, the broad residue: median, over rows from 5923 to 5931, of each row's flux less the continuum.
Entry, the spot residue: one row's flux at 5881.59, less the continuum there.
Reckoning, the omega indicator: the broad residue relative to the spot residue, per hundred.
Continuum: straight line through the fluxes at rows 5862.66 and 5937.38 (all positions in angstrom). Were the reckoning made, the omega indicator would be 45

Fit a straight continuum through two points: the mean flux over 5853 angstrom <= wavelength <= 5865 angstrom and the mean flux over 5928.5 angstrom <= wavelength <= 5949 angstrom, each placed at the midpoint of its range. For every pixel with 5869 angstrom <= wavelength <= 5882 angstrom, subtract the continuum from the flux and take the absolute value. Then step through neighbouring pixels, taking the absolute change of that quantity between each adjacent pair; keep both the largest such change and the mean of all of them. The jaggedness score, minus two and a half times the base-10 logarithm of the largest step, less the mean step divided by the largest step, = -2.34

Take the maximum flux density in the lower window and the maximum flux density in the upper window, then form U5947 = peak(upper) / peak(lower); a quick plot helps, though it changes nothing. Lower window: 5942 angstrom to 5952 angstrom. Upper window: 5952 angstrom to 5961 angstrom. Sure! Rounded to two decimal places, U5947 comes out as 0.96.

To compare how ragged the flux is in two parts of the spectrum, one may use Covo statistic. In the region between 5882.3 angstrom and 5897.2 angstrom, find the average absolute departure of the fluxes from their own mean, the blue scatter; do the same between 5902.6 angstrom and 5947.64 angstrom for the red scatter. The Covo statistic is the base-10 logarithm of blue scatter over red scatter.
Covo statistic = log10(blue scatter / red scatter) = -0.05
